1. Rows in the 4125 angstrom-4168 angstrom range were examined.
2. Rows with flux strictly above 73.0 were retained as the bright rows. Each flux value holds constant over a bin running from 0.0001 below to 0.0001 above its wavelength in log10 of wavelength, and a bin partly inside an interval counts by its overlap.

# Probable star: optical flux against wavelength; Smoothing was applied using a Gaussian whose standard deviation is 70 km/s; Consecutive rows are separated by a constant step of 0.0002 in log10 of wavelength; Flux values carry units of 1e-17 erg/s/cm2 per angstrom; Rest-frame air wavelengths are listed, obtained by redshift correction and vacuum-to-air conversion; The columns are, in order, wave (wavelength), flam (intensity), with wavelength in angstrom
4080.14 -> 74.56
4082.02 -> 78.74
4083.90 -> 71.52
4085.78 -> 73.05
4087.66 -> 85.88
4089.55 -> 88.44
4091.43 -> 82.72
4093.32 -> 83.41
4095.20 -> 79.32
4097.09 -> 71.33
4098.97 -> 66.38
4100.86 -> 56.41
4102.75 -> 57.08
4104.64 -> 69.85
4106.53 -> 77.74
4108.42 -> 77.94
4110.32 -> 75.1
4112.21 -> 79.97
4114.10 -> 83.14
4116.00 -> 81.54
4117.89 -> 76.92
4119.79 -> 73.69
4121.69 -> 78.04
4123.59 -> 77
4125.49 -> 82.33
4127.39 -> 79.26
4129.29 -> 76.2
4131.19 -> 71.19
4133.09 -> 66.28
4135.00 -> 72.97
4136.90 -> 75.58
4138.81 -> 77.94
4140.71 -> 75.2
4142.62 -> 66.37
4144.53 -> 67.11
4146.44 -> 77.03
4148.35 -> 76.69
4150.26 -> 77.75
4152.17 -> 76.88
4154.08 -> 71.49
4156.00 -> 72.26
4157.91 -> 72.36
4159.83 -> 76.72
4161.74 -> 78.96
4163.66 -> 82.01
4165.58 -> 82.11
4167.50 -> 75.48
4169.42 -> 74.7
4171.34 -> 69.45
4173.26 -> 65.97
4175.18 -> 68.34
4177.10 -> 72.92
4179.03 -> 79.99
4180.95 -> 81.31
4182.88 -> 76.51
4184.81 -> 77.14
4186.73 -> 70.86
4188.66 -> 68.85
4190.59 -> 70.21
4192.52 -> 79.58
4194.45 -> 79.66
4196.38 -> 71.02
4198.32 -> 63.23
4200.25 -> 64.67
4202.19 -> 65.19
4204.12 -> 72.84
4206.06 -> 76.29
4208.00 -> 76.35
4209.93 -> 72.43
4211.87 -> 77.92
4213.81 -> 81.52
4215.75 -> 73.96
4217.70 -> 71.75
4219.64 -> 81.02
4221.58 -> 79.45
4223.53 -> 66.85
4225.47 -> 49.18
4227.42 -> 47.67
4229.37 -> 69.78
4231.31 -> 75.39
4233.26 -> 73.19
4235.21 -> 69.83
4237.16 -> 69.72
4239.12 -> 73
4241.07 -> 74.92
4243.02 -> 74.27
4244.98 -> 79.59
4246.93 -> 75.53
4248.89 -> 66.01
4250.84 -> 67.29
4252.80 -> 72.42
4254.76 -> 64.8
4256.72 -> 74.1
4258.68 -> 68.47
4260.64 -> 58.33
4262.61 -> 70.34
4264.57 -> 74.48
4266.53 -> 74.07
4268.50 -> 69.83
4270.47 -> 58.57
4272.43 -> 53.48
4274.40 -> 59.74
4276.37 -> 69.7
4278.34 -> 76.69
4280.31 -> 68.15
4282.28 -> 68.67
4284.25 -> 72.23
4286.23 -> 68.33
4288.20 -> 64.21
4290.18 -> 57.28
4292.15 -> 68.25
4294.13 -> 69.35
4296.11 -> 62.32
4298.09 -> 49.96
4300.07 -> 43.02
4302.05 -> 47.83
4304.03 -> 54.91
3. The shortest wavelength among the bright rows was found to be 4125.49 angstrom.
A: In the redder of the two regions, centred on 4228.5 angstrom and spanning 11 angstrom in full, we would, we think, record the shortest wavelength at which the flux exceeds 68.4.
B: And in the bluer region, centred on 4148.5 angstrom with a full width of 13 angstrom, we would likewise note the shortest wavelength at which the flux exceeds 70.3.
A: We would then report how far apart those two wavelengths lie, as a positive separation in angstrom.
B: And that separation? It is 82.9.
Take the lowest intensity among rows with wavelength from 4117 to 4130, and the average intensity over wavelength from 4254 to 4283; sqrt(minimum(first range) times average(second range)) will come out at 70.4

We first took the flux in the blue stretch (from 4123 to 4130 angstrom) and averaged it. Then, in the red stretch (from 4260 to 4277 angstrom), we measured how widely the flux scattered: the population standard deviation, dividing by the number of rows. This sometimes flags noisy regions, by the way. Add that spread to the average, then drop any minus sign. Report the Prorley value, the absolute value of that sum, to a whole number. 86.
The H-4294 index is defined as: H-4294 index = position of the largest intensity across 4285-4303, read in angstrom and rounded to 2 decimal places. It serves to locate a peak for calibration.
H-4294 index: 4294.13 angstrom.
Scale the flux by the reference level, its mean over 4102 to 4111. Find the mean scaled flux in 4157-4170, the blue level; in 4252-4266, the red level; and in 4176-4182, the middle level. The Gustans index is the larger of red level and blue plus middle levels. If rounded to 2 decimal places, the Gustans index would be 2.17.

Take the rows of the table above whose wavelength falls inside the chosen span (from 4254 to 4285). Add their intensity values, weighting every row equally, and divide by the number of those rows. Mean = 67.6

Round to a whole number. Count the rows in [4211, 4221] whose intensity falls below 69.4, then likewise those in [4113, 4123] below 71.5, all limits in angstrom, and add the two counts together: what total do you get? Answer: 0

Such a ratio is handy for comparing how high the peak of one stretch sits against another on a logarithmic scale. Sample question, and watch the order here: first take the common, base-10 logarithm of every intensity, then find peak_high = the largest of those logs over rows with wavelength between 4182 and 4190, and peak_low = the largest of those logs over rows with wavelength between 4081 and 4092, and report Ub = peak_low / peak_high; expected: 1.03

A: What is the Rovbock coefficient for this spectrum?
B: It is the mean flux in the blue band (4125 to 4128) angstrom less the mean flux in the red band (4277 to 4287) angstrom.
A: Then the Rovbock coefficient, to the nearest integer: 10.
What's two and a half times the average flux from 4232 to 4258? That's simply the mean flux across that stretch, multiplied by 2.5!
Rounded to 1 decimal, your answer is 179.7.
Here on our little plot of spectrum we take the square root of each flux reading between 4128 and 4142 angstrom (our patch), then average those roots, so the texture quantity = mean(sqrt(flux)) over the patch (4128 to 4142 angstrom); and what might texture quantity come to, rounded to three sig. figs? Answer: 8.58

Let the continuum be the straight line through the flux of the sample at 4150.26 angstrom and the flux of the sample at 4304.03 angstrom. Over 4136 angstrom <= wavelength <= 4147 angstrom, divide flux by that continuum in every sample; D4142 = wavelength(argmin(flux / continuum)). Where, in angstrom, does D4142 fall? 4142.62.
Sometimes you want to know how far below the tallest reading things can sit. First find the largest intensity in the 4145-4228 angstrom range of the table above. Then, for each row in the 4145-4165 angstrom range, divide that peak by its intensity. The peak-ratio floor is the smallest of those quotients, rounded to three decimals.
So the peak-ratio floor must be 1.001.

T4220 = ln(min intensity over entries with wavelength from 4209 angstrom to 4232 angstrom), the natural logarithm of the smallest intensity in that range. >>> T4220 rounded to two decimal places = 3.86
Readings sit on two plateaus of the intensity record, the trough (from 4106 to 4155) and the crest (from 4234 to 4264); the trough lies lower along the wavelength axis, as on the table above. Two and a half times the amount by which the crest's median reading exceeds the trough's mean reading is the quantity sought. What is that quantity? -14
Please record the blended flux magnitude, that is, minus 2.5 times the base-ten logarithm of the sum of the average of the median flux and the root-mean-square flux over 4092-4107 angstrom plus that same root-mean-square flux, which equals -5.38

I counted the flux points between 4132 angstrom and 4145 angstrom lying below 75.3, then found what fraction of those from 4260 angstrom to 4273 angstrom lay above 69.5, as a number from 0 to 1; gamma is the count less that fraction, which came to 4.4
